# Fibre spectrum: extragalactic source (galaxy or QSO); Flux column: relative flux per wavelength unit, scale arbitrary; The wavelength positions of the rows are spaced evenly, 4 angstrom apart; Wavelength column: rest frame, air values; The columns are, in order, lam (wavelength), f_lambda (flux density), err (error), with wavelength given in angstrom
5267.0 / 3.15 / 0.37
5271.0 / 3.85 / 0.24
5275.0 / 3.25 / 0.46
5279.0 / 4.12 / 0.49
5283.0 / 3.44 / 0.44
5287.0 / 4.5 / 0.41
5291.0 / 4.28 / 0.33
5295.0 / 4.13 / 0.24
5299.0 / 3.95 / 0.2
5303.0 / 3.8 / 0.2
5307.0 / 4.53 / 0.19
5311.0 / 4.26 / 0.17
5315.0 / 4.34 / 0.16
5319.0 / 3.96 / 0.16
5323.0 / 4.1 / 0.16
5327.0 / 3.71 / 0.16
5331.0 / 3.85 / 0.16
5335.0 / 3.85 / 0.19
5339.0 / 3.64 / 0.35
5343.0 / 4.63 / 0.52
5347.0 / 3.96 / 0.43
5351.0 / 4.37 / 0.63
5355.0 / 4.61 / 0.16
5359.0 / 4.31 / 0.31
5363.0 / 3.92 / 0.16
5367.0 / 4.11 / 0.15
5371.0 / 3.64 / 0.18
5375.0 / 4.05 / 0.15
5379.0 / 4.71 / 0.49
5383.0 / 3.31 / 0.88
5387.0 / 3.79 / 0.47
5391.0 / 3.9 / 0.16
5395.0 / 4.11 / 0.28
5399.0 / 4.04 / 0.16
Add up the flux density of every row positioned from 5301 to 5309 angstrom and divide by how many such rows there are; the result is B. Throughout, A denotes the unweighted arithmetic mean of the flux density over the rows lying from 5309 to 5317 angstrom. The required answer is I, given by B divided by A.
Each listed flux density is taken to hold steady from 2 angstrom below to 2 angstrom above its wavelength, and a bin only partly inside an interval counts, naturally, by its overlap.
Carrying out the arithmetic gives 0.97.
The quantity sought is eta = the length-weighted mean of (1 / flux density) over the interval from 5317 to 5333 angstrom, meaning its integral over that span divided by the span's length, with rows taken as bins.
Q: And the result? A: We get 0.256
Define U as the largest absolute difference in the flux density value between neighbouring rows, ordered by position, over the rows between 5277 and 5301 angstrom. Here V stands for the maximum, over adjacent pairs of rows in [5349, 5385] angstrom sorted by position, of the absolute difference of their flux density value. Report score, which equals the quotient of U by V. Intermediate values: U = 1.06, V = 1.40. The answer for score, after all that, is 0.76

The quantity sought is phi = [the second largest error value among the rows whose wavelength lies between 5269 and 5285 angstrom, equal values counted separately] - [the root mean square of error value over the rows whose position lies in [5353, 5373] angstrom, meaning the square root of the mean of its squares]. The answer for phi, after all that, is 0.26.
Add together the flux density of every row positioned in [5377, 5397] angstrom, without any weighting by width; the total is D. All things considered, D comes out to 19.8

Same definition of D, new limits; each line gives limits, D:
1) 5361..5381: 20.4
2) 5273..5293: 19.6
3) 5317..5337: 19.5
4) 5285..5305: 20.7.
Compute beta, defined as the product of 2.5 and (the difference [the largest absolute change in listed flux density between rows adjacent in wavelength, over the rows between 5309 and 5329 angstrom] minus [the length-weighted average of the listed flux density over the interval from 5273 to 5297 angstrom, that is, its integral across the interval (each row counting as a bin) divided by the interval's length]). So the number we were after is -8.9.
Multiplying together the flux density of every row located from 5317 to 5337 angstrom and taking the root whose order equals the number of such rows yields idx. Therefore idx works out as 3.89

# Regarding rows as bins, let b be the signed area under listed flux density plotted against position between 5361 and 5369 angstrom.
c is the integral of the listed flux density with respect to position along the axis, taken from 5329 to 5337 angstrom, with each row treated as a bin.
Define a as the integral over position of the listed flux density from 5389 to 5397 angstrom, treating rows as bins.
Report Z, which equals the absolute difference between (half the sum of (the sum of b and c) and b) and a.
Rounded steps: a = 32.0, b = 32.1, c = 30.8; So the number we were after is 15.5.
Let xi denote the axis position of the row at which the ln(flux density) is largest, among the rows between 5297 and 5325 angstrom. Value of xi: 5307.0 angstrom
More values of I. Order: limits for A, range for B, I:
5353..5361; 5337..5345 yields 0.93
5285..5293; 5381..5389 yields 0.81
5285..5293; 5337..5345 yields 0.94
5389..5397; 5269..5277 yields 0.89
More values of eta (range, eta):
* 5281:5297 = 0.247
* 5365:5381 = 0.244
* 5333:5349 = 0.251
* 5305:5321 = 0.235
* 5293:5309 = 0.245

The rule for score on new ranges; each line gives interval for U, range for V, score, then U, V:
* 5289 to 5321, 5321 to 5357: 0.74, 0.73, 0.99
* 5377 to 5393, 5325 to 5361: 1.41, 1.40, 0.99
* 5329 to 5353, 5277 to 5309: 0.93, 0.99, 1.06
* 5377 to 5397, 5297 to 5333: 1.92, 1.40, 0.73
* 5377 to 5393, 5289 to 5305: 7.78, 1.40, 0.18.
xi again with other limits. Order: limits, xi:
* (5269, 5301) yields 5287.0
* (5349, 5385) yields 5379.0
